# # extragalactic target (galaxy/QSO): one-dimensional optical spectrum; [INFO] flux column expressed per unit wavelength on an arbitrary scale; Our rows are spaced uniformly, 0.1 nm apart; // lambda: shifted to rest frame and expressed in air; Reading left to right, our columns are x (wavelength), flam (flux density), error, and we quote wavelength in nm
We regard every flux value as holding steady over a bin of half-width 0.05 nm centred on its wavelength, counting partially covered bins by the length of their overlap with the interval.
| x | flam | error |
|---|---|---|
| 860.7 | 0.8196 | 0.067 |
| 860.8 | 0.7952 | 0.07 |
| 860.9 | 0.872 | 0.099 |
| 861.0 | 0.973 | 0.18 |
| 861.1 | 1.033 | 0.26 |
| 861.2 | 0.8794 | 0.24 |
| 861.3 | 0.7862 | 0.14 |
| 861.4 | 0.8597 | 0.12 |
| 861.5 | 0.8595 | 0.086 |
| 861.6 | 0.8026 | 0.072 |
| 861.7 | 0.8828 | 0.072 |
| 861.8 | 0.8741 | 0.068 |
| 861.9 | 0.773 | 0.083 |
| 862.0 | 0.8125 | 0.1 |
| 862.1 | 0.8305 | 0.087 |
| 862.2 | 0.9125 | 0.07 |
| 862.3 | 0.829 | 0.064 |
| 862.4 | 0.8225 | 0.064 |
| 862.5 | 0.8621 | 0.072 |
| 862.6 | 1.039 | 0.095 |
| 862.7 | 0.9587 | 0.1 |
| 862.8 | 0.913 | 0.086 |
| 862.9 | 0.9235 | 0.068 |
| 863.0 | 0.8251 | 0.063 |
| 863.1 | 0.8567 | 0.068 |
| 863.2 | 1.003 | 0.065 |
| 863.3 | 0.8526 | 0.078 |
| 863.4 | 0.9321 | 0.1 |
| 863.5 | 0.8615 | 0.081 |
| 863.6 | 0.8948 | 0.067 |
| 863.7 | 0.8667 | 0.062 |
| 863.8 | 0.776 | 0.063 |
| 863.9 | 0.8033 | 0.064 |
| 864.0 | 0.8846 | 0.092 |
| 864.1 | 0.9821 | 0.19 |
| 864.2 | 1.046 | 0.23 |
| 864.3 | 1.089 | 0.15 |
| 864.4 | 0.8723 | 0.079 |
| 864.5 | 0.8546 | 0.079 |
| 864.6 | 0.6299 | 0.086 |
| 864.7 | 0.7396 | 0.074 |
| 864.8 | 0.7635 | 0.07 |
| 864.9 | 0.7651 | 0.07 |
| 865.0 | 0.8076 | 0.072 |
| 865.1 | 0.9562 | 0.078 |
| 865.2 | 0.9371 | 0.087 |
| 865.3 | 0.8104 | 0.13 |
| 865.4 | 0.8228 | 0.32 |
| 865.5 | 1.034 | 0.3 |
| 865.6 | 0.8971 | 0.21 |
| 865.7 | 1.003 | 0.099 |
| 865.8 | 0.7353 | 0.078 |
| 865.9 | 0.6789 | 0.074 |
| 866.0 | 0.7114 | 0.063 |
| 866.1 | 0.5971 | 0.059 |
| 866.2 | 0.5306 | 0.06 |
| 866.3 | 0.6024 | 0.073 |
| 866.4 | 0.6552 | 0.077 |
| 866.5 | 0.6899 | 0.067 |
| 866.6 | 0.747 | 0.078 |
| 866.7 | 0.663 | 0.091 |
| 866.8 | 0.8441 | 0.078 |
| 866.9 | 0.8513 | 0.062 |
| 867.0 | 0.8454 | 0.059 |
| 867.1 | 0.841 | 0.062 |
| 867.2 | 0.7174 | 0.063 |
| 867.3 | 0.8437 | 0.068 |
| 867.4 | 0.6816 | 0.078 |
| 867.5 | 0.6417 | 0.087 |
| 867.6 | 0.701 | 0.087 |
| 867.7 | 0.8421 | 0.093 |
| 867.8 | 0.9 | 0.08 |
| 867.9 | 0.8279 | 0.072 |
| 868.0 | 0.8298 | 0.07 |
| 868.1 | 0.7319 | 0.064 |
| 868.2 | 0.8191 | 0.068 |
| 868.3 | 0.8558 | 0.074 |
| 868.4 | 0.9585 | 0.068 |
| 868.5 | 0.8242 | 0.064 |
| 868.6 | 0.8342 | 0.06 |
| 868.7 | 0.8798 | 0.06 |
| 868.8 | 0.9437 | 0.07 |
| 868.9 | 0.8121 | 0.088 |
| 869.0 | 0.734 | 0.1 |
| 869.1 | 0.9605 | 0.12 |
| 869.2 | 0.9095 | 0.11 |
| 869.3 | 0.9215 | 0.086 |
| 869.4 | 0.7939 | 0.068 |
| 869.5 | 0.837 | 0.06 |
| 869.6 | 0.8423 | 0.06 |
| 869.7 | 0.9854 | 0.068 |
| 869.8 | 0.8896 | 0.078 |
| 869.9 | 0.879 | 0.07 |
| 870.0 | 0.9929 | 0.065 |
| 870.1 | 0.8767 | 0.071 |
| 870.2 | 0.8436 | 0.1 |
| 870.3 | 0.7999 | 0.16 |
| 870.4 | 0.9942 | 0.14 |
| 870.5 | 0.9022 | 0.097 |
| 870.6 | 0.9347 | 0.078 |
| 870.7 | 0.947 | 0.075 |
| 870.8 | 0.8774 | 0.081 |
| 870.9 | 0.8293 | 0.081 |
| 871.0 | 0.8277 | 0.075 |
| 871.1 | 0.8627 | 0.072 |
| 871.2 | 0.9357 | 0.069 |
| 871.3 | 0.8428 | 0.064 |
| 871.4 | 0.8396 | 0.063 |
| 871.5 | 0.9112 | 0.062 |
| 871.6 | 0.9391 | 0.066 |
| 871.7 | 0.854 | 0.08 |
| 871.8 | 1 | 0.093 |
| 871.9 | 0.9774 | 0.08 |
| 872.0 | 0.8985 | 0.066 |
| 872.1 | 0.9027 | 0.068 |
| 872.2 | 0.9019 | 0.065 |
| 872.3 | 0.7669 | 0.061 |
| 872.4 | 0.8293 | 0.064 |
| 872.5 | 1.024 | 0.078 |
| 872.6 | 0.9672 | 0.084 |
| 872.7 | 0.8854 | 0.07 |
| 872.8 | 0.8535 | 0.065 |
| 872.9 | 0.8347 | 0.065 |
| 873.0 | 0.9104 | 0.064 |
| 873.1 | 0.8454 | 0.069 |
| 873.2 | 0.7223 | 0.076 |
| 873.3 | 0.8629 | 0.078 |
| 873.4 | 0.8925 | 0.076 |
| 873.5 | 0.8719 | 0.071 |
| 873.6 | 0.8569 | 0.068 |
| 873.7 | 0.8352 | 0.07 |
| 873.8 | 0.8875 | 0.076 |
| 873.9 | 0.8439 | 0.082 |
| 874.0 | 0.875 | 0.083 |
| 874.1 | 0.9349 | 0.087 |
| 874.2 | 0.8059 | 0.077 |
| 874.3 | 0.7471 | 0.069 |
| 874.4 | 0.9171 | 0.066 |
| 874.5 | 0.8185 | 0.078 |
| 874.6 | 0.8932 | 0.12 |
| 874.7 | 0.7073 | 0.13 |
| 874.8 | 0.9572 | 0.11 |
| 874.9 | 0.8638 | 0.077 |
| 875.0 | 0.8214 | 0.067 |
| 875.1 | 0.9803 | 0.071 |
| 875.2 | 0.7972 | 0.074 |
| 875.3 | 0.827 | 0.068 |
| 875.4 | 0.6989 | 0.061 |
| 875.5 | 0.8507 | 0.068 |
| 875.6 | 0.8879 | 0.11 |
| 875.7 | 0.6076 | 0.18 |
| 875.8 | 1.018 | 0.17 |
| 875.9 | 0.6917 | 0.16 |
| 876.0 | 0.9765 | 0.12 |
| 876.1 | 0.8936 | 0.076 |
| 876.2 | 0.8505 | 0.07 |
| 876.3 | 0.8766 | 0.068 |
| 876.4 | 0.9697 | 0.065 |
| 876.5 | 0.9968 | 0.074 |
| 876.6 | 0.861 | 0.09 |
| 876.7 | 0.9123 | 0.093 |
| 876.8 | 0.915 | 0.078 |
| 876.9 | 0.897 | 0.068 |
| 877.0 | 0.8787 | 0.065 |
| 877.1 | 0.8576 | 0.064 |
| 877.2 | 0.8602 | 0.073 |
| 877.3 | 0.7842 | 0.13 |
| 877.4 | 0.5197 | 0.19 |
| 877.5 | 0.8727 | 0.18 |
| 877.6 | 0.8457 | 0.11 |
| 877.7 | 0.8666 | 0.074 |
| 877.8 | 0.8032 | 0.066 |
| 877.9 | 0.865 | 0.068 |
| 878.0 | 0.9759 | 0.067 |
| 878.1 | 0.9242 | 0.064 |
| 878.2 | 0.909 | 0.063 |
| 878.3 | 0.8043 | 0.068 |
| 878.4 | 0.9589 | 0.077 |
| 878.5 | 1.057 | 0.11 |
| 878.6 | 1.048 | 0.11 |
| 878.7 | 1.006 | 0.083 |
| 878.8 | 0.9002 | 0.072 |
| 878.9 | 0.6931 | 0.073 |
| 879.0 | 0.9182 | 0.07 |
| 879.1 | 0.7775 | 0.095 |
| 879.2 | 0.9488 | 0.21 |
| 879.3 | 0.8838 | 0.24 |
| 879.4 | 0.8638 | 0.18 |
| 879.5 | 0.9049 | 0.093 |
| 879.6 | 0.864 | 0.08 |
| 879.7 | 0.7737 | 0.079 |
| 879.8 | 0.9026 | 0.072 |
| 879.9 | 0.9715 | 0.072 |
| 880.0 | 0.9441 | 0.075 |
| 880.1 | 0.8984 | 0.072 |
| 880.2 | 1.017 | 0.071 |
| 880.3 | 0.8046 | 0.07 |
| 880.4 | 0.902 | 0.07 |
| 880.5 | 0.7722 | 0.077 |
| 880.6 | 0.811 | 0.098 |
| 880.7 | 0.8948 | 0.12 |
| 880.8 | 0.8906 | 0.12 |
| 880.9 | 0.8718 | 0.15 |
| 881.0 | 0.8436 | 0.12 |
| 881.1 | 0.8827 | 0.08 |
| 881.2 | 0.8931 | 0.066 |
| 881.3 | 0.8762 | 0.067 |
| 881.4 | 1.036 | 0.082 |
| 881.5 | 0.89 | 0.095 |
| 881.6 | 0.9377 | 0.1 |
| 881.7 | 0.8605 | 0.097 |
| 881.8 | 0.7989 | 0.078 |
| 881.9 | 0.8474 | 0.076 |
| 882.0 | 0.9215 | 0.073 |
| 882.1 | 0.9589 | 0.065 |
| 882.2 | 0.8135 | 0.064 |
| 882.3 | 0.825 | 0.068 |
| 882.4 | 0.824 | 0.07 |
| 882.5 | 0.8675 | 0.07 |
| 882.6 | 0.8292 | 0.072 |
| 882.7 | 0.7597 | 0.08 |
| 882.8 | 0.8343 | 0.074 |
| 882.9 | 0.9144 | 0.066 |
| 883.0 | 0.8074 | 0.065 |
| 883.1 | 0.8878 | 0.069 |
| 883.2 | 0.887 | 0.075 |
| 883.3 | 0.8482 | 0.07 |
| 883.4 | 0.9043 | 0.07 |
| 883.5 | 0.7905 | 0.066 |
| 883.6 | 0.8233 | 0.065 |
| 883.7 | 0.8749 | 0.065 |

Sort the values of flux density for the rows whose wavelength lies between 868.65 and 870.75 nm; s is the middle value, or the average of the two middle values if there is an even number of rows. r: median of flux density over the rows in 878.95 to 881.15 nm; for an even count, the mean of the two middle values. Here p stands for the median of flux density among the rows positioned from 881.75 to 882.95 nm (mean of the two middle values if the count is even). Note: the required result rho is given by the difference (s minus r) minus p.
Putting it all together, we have -0.829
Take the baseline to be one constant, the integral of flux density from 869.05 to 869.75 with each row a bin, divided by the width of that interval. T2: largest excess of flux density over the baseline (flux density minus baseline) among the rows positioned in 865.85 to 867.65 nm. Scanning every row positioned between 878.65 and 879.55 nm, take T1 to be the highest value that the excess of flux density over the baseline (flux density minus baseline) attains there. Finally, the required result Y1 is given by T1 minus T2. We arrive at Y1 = 0.15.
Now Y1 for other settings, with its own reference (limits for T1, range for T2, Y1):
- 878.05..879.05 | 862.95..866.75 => -0.03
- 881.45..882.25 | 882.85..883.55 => 0.04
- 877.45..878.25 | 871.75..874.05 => -0.05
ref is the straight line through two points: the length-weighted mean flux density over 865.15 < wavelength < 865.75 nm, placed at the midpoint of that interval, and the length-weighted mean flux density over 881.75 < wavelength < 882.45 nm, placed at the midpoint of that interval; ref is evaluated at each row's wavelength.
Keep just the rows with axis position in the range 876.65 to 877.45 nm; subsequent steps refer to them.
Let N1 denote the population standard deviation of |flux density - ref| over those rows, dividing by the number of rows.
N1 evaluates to 0.109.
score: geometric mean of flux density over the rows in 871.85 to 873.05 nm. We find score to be 0.893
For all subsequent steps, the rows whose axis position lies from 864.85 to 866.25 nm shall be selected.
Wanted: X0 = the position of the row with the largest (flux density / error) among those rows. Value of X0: 865.1 nm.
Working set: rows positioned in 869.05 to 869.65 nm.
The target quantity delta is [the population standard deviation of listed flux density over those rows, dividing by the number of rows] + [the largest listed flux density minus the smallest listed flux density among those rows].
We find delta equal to 0.22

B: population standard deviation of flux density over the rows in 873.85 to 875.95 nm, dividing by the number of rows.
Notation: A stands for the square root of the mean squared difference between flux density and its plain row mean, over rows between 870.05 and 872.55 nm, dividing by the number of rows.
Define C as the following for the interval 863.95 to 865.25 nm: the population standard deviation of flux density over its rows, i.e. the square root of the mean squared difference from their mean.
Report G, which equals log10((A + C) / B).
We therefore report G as 0.28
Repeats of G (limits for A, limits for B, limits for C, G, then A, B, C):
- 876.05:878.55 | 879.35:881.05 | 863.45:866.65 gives 0.56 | 0.10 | 0.064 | 0.14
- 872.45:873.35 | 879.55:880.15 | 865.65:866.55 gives 0.51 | 0.08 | 0.063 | 0.13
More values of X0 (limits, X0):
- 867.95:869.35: 868.7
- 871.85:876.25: 873.0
